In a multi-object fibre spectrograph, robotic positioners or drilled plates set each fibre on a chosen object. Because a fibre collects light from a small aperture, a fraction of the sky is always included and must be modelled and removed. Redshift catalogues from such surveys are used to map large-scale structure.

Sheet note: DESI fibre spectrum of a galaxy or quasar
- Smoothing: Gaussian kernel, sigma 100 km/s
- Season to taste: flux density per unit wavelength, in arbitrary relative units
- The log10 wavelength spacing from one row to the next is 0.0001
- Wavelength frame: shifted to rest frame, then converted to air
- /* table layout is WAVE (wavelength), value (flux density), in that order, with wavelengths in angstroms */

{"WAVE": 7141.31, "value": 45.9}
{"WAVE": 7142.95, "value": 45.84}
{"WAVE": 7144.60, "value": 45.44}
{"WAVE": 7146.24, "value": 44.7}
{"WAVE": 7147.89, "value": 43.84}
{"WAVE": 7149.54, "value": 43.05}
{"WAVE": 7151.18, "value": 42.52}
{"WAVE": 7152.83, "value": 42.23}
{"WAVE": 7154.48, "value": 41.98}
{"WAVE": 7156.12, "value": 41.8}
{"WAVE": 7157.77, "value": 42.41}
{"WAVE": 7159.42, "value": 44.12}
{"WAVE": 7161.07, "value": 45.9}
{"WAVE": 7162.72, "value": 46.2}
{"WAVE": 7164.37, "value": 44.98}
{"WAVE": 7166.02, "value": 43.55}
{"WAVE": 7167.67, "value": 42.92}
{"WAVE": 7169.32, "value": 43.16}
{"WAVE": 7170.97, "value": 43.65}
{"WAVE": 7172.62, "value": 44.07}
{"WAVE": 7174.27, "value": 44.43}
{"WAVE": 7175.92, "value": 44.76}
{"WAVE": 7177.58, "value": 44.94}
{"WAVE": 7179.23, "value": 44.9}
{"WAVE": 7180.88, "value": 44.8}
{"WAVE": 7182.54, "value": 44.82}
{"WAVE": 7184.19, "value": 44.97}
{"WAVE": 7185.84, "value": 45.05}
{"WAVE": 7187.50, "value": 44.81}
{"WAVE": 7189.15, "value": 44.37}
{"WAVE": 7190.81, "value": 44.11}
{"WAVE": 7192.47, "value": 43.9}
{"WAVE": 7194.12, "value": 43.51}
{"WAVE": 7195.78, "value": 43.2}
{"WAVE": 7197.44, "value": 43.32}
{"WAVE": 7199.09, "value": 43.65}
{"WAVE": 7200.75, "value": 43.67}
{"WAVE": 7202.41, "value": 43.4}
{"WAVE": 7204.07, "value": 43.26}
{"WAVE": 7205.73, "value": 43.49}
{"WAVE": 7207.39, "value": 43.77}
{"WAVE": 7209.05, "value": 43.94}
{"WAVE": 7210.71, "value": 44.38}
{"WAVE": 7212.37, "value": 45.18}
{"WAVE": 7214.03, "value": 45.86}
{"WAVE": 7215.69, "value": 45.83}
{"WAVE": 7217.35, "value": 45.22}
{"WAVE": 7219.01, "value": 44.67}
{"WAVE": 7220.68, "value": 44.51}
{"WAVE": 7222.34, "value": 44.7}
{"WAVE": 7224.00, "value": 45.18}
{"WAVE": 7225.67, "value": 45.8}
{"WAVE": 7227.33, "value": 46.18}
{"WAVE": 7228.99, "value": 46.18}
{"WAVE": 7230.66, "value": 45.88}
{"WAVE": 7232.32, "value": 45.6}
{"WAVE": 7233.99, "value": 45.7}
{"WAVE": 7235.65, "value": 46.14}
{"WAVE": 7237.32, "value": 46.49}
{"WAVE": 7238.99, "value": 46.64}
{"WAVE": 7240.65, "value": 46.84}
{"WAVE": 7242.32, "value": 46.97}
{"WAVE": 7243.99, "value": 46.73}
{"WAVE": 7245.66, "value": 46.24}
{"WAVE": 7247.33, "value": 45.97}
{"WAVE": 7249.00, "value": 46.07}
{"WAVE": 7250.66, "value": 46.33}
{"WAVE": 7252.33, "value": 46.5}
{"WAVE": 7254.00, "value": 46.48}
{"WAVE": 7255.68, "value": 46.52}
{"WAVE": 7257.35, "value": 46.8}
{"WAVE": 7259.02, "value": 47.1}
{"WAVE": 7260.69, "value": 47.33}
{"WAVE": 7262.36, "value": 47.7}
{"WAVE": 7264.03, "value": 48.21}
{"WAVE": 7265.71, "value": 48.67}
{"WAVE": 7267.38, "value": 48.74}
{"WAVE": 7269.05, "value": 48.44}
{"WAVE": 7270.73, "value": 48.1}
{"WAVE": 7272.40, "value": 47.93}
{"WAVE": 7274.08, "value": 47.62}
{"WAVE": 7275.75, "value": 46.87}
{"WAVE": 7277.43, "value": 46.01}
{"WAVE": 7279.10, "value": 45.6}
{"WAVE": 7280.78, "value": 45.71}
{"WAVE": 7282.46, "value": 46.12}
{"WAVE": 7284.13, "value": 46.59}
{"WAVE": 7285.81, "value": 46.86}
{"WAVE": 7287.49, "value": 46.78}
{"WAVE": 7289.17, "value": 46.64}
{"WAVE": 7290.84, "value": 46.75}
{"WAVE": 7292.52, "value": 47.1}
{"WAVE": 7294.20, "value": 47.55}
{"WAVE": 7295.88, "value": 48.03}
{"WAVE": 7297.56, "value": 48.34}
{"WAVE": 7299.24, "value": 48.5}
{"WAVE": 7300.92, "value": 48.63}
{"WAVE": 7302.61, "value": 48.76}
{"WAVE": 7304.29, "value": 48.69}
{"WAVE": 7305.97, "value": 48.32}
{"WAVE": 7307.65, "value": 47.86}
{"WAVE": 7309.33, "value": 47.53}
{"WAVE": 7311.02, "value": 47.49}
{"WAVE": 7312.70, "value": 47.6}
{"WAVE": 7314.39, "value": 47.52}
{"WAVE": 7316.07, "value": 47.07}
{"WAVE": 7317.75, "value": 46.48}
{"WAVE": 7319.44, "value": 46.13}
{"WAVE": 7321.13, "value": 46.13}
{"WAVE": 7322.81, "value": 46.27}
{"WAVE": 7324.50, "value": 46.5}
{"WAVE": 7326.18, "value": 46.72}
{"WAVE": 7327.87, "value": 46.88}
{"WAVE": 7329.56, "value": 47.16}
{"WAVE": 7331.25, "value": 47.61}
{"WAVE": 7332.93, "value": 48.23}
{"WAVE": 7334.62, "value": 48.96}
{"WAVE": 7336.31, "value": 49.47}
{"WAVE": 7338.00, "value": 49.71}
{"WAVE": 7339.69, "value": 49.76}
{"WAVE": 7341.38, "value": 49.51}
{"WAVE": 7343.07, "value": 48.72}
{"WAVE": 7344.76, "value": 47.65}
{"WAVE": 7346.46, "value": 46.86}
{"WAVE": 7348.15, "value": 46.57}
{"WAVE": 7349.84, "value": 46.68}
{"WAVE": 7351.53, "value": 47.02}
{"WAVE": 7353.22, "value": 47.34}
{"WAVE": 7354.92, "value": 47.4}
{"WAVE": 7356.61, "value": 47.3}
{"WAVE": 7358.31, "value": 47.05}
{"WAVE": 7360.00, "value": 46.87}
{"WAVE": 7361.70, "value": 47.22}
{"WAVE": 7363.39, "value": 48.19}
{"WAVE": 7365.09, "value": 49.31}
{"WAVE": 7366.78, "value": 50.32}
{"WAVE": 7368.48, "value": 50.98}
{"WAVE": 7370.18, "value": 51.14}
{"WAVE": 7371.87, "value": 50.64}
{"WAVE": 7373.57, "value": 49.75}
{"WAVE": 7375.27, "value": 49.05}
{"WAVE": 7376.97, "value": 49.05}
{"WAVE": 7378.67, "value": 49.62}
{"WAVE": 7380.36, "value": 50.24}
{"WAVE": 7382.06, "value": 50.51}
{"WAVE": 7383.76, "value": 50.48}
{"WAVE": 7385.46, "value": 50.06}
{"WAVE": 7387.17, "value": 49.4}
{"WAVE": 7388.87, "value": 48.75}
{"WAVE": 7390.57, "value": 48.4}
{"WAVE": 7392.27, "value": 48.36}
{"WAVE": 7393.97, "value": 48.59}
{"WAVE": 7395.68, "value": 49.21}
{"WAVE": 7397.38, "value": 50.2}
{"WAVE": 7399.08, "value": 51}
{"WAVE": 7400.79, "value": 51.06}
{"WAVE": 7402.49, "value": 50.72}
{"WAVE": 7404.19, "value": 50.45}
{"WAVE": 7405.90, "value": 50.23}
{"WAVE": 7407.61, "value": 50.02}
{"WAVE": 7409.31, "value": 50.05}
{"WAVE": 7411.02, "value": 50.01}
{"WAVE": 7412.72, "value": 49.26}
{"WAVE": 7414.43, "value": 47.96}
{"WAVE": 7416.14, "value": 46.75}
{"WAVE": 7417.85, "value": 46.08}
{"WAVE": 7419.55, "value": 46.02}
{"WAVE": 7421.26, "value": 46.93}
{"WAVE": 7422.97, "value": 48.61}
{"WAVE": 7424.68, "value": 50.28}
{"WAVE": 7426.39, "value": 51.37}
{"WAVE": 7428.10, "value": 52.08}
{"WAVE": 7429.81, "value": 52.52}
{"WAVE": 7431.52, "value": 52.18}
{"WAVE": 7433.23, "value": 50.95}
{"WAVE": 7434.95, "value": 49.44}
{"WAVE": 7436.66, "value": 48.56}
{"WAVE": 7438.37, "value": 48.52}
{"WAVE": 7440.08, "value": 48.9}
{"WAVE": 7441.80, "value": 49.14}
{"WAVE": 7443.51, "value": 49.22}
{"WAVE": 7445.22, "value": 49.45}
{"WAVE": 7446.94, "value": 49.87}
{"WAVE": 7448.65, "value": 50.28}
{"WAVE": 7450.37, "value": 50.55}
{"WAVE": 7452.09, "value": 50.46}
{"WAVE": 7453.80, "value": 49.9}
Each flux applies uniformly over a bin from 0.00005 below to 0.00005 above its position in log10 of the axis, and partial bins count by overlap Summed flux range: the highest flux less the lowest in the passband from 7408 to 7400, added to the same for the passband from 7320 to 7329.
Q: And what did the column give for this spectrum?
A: 1.8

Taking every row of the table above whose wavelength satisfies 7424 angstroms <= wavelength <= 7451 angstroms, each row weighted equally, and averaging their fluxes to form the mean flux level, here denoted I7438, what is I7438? 50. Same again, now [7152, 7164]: 44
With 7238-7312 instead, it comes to 47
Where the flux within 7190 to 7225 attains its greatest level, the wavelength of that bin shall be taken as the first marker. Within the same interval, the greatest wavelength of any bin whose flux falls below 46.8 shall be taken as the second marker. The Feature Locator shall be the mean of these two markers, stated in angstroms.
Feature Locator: 7219.0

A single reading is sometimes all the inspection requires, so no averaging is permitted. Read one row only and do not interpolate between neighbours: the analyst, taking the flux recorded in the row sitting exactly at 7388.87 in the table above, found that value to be 48.75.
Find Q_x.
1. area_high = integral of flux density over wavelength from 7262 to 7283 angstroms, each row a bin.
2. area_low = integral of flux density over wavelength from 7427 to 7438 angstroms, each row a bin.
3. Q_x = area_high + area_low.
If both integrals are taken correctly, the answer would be 1554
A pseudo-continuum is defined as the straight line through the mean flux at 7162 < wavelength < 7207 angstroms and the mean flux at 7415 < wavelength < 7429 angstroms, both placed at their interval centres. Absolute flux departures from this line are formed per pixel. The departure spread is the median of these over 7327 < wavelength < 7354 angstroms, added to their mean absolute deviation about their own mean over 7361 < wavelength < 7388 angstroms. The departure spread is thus 1.4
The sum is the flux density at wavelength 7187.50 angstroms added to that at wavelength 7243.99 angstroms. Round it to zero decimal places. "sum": 92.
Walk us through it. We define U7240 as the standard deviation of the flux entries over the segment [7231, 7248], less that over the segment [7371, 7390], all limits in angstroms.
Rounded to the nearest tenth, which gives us -0.2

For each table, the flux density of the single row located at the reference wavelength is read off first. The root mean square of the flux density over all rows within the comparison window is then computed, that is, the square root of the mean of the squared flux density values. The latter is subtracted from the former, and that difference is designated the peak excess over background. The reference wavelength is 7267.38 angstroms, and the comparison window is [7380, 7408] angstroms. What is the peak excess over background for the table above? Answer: -1.1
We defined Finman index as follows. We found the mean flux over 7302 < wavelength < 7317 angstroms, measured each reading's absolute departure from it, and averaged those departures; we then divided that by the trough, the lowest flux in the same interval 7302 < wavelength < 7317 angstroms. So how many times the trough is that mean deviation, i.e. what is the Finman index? 0.0102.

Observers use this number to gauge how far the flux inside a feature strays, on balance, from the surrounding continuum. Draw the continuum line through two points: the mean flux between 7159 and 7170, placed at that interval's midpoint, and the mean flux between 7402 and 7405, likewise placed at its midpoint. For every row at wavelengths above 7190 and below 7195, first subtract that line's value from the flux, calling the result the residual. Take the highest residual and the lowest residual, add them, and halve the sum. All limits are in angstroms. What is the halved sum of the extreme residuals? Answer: -1.3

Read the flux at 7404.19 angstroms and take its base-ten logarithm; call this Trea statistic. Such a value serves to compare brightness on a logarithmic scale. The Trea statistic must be 1.70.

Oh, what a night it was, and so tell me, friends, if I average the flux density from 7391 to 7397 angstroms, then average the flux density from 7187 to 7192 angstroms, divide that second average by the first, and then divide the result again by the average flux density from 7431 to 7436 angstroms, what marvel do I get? 0.0179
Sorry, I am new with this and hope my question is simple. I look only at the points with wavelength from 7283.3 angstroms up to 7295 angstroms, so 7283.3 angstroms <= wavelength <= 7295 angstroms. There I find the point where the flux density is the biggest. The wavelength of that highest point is 7294.20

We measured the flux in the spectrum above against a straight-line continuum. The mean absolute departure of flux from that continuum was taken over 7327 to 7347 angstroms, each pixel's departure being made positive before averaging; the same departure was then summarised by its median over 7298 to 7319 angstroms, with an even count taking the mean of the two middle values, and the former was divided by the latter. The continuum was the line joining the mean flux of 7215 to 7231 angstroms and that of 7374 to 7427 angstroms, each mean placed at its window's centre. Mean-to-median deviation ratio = 1.26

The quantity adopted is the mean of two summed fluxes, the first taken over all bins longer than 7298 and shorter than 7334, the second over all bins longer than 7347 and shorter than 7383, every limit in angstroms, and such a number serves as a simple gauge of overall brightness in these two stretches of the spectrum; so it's 1009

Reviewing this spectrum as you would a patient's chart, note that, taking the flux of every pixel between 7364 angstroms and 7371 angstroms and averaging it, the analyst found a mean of 50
